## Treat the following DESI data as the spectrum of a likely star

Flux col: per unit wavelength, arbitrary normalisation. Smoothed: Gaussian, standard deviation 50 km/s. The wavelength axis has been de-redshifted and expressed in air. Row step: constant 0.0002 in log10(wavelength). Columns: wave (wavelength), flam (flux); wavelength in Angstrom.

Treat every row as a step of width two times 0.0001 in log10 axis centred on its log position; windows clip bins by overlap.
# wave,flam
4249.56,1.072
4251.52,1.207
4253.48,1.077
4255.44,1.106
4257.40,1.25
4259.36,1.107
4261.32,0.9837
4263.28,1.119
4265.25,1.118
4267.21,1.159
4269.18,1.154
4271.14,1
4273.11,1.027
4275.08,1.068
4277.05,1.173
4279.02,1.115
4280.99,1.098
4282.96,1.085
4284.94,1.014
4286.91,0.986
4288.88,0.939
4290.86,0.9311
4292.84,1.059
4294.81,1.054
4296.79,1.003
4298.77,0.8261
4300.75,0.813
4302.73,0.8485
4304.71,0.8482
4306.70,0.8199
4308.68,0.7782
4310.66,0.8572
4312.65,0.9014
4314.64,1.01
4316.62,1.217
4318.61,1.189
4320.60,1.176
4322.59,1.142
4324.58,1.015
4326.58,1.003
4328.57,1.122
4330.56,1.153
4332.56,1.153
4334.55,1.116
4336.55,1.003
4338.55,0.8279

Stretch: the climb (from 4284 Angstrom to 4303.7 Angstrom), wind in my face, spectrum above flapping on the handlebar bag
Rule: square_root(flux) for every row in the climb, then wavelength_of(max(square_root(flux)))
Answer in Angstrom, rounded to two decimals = 4292.84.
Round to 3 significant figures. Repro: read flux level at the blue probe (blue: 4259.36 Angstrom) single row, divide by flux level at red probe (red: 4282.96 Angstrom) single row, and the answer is 1.02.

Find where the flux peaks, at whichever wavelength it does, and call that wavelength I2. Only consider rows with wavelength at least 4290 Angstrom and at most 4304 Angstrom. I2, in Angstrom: 4292.84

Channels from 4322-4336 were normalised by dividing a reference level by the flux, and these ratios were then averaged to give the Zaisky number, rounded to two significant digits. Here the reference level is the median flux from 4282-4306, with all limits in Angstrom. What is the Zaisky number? 0.88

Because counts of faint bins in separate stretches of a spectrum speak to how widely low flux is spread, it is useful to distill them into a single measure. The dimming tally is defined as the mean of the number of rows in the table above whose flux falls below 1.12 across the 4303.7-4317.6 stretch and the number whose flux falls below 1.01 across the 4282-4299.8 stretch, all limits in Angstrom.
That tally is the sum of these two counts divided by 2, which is 5.5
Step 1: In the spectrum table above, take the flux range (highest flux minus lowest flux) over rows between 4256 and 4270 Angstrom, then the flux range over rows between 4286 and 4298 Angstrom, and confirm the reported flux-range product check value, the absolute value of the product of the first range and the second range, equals 0.034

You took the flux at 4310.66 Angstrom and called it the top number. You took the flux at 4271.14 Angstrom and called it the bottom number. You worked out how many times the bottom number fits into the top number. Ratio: 0.86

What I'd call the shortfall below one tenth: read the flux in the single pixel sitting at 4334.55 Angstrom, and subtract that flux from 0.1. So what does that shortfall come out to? -1.02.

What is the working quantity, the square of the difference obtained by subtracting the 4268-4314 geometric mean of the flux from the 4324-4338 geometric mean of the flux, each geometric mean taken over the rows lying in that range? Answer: 0.013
